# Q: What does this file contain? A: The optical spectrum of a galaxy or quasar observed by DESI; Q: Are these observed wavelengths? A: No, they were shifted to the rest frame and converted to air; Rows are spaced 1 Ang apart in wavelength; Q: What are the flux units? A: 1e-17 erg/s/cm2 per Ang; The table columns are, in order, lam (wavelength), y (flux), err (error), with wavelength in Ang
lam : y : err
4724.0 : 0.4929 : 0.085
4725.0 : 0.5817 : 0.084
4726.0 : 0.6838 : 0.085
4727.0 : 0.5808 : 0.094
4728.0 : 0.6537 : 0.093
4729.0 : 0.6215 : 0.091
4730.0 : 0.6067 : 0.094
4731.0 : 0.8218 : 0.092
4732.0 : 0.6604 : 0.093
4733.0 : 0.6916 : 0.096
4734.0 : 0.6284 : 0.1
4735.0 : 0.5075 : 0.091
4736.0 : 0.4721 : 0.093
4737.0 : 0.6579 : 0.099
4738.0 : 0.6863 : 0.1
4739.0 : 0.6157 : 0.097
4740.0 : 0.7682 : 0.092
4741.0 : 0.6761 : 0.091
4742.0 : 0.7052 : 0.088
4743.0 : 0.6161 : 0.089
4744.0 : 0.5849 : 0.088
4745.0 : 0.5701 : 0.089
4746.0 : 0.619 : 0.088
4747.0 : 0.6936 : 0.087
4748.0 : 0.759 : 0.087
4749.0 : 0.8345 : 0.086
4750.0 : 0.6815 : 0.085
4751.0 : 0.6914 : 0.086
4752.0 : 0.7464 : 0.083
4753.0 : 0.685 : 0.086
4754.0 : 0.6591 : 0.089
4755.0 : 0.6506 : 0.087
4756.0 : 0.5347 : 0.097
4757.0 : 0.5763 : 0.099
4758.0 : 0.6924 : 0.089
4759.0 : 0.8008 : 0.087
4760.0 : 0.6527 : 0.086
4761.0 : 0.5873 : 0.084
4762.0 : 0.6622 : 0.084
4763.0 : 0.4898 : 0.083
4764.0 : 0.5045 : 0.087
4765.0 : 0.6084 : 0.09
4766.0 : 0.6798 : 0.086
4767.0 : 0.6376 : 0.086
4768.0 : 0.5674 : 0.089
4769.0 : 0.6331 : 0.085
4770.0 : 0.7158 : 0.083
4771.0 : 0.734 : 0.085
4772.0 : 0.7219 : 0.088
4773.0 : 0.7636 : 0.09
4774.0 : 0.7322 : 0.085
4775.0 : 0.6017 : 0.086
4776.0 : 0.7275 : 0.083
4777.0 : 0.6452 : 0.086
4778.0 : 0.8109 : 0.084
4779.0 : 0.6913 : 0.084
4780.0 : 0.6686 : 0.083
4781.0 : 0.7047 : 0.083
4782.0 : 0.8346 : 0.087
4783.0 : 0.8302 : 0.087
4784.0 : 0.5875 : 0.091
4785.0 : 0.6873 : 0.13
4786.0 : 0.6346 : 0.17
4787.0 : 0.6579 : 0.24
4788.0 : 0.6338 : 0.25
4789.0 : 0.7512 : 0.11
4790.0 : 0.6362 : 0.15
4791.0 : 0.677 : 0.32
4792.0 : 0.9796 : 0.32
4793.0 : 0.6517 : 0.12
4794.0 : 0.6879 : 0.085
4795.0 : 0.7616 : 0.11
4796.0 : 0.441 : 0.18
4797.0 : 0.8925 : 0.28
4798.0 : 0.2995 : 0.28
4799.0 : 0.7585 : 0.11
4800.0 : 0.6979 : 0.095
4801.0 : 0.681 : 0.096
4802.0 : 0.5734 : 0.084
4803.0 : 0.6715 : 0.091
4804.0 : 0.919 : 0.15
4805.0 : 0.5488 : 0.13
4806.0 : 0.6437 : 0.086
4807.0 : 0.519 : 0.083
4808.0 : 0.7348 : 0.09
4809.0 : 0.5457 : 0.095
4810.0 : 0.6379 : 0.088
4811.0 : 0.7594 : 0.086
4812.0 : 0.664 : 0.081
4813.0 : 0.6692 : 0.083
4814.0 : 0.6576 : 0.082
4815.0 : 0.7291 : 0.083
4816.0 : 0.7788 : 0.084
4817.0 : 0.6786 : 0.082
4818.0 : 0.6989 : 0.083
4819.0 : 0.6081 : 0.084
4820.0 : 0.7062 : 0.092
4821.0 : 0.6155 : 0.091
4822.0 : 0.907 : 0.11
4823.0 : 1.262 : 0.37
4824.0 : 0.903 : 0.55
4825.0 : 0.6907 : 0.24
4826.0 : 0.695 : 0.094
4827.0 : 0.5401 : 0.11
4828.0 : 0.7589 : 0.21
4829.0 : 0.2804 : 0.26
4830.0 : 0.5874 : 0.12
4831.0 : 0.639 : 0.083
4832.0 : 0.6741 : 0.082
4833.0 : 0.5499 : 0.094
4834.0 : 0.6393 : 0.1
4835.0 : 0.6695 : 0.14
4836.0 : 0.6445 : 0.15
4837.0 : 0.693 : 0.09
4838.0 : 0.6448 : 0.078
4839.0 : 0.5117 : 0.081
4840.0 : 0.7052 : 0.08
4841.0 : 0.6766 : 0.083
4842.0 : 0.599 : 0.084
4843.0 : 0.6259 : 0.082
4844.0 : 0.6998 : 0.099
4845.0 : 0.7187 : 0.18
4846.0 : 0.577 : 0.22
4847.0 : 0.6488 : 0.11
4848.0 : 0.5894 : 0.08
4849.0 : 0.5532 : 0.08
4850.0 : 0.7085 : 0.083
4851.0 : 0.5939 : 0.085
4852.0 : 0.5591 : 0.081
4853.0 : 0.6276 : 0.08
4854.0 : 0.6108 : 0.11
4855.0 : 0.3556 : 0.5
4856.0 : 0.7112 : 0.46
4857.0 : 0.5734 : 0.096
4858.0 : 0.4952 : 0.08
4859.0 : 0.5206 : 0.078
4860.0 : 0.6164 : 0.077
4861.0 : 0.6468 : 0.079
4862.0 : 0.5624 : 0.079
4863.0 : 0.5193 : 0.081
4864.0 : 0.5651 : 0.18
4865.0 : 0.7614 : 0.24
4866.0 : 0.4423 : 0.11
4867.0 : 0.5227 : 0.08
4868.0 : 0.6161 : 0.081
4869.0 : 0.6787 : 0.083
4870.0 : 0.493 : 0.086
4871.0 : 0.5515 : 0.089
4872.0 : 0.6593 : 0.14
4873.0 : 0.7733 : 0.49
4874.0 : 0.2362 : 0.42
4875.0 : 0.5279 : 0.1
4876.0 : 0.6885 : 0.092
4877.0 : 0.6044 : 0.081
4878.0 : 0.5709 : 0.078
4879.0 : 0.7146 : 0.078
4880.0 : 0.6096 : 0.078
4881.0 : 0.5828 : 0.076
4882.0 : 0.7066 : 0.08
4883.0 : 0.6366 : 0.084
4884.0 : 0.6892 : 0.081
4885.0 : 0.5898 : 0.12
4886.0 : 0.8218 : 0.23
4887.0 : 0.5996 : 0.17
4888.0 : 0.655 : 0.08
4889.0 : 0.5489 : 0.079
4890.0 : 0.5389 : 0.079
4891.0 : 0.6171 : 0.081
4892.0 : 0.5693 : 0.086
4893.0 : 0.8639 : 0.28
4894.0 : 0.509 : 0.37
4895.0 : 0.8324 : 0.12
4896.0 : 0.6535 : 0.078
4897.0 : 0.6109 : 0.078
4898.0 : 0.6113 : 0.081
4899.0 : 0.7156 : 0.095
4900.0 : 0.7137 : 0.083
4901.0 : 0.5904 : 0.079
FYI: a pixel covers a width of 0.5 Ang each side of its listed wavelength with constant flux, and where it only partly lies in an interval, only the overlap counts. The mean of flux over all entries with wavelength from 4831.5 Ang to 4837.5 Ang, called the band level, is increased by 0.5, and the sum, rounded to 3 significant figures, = 1.15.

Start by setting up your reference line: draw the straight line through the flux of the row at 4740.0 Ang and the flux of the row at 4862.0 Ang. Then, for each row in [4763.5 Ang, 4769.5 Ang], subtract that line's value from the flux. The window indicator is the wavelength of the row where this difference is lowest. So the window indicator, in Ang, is 4764.0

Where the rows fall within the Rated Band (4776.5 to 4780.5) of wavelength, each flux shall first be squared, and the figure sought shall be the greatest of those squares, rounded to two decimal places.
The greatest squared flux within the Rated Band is 0.66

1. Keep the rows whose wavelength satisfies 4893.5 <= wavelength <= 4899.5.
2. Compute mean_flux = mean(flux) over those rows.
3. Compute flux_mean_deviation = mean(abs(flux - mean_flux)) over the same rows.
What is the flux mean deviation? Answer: 0.079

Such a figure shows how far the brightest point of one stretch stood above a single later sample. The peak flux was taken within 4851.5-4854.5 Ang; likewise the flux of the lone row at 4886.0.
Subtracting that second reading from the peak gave -0.19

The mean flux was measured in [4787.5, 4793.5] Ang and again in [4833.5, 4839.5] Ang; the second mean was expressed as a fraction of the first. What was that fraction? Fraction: 0.88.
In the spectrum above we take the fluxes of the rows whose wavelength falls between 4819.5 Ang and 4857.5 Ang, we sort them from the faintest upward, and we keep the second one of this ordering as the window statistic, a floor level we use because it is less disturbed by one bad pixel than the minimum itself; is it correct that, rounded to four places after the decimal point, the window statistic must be 0.3556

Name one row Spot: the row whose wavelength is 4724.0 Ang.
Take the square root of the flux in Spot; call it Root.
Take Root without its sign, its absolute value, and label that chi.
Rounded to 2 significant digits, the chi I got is 0.70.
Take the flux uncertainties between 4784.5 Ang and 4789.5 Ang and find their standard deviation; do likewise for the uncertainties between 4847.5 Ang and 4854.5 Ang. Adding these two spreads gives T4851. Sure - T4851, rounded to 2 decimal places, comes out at 0.07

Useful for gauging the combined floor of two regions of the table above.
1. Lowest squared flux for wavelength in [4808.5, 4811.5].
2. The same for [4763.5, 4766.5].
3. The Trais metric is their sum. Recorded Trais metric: 0.55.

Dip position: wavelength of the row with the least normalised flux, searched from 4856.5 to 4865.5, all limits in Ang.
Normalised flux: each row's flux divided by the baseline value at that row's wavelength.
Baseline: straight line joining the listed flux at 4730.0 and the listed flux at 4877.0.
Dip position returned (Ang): 4858.0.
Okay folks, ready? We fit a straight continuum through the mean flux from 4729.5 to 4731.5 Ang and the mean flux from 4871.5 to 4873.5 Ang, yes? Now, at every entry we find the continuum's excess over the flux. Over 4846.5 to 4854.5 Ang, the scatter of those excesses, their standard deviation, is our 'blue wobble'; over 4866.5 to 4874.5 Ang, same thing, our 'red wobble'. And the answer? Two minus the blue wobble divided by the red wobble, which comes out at 1.7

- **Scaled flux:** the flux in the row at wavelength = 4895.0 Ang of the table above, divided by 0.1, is 8.3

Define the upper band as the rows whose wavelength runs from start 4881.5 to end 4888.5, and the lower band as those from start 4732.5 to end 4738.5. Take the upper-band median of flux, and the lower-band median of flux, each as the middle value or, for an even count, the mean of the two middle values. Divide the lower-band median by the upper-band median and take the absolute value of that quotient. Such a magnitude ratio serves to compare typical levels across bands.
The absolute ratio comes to 0.98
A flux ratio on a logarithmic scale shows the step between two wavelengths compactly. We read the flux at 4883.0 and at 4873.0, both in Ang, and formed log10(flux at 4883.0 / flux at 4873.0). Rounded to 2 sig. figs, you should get -0.084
